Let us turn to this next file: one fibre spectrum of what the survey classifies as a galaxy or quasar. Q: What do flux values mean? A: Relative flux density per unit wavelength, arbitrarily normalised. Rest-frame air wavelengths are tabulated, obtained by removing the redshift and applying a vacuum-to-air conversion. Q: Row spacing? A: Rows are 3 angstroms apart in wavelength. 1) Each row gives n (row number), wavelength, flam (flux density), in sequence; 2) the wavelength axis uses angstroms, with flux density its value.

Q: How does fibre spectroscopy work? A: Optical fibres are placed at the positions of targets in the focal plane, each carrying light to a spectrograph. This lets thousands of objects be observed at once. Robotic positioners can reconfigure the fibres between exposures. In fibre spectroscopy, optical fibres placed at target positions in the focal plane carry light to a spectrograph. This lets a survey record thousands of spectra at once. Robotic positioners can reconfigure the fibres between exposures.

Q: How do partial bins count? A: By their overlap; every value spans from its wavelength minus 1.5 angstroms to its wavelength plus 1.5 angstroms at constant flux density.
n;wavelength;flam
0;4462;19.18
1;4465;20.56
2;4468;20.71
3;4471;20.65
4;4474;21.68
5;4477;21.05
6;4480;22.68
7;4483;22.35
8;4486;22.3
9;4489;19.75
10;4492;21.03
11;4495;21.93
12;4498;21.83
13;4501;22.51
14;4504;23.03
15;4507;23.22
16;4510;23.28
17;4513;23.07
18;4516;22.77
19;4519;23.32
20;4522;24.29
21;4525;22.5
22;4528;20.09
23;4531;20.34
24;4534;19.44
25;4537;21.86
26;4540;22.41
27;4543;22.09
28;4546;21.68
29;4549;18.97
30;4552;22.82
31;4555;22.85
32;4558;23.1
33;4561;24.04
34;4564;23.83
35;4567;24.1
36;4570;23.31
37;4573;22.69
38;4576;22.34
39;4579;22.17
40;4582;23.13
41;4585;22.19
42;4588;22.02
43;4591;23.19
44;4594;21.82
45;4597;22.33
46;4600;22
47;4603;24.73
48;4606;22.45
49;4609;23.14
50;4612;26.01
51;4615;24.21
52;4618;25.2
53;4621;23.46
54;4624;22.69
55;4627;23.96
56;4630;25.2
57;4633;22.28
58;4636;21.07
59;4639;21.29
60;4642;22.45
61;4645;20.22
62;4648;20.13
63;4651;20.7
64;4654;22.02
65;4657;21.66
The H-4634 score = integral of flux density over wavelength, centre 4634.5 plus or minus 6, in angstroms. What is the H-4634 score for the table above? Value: 270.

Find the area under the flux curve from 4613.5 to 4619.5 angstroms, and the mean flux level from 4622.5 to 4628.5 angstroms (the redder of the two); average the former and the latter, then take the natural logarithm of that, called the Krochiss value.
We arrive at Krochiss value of 4.452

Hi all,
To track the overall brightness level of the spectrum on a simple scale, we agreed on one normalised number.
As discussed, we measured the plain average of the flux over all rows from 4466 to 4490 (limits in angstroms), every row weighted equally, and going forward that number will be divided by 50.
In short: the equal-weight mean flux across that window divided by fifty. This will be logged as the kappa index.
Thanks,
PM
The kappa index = 0.428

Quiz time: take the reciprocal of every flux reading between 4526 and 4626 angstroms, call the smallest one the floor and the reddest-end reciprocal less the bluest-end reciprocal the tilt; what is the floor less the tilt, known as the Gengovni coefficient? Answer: 0.044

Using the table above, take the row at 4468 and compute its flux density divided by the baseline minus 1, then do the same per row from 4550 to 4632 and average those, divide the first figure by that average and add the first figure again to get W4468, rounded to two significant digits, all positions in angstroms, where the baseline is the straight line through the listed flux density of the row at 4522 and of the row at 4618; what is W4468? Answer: 1.8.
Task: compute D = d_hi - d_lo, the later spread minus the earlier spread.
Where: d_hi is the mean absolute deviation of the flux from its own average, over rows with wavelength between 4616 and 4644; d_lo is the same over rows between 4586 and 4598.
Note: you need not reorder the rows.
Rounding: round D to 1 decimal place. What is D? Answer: 0.8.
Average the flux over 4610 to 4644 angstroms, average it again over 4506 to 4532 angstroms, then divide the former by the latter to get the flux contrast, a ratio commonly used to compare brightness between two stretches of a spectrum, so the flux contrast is 1.04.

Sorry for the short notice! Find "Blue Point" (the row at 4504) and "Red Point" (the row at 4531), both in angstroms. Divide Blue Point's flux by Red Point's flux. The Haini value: 1.13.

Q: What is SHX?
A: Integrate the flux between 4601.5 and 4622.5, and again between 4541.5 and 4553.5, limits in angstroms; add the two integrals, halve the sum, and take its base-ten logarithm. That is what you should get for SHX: 2.58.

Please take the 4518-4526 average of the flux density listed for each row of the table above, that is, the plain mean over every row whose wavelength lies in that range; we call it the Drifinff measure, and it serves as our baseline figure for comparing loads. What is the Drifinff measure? 23.4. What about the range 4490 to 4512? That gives 22.4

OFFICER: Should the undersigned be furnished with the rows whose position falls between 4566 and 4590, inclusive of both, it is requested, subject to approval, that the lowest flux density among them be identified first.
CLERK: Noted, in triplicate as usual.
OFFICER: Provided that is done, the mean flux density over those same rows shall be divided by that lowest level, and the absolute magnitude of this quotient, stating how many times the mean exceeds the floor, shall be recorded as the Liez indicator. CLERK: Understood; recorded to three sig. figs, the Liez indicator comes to 1.03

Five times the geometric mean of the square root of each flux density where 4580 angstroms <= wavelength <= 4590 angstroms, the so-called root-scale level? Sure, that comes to 23.69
